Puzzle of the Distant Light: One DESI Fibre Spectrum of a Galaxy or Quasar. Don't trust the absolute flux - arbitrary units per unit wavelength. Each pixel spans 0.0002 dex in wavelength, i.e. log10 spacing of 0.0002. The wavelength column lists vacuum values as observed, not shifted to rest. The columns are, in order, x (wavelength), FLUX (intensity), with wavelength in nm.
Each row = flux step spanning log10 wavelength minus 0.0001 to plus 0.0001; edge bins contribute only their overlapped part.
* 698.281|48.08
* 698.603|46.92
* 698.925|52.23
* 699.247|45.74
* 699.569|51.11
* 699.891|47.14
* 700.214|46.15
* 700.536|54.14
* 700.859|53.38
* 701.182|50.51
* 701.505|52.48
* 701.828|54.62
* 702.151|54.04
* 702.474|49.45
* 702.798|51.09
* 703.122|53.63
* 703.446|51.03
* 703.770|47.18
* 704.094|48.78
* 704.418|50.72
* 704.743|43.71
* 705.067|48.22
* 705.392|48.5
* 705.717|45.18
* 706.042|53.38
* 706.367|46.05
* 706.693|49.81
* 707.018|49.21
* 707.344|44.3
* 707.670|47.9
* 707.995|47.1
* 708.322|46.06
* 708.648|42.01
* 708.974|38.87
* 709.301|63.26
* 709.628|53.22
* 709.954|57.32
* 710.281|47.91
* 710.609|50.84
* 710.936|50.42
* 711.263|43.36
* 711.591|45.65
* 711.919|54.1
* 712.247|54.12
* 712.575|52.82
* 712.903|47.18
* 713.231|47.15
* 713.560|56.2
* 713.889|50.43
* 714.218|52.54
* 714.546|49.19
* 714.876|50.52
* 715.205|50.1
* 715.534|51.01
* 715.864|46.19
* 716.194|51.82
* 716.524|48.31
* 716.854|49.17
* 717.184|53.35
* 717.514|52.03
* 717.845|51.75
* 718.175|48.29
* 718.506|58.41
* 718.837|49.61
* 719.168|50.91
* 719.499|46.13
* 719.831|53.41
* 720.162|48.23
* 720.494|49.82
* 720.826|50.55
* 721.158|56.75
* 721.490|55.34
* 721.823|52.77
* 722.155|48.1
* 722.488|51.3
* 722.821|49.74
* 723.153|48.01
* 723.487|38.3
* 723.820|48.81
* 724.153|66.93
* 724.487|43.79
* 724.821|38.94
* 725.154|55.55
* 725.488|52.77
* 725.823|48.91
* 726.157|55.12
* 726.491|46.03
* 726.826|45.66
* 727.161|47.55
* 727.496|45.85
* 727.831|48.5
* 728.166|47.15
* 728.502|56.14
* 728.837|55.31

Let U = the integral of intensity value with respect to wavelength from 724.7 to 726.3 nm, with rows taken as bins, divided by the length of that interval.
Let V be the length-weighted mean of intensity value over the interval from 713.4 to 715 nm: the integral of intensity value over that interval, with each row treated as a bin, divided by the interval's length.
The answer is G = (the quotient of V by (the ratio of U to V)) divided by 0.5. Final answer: 106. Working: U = 50.5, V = 51.8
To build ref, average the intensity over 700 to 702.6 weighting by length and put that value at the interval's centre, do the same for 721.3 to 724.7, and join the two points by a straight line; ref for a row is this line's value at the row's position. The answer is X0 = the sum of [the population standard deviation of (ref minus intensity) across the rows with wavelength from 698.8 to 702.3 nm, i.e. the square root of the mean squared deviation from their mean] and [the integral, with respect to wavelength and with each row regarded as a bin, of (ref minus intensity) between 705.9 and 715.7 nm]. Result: 17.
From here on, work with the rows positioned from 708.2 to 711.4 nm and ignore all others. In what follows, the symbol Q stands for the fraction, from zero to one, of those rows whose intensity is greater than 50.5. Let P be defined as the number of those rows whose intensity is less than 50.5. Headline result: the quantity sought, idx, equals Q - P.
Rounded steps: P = 6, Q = 0.40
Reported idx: -5.6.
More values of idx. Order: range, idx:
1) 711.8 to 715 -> -3.4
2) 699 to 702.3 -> -2.3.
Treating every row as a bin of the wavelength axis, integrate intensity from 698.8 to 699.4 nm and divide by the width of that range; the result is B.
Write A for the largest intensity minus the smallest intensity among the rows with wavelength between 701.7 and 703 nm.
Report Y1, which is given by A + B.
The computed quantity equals 54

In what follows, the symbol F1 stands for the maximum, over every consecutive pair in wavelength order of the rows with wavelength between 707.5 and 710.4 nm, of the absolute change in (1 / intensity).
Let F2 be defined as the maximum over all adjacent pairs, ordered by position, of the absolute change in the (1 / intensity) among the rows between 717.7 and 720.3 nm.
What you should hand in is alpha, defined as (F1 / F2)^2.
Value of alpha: 8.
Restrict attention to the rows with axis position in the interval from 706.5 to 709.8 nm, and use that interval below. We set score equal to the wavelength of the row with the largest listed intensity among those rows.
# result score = 709.301 nm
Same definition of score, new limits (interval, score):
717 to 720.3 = 718.506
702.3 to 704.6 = 703.122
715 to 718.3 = 717.184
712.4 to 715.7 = 713.560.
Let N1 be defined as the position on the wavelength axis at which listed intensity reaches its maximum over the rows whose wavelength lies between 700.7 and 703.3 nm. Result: 701.828 nm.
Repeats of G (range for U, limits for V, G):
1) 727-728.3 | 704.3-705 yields 94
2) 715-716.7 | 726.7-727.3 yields 88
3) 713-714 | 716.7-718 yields 104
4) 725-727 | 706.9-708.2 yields 87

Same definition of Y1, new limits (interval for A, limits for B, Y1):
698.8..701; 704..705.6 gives 56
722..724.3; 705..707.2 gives 77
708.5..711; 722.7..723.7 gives 70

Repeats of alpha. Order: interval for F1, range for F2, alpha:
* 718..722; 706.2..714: 0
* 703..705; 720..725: 0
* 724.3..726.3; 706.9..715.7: 1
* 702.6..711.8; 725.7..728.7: 8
